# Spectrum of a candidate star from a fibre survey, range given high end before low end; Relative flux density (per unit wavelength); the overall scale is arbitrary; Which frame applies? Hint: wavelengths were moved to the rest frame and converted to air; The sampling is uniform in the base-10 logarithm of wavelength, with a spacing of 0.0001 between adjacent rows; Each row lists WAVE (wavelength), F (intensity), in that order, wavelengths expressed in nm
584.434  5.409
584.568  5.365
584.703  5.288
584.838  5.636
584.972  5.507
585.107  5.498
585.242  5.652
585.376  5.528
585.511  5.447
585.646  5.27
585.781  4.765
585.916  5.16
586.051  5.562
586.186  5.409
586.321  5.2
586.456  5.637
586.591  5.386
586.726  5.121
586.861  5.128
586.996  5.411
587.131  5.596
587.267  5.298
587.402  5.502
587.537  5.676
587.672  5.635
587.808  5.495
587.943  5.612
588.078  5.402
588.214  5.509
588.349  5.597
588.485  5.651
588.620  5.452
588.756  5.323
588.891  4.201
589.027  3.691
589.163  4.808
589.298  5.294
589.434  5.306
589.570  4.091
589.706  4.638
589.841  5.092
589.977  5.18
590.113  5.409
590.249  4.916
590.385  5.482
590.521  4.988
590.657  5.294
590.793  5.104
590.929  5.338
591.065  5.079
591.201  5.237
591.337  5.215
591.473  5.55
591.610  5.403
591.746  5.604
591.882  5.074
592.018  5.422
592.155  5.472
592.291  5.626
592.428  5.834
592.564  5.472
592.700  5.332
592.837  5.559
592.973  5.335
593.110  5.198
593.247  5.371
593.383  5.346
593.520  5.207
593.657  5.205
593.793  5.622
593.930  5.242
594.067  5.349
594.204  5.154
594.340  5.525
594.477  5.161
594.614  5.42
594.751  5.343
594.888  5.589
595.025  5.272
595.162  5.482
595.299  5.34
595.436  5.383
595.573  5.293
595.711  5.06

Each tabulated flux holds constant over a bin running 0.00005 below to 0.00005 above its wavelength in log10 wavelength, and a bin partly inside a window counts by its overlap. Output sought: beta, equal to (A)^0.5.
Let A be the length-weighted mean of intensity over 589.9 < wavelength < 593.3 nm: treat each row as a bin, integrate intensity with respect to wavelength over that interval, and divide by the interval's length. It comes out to 2.31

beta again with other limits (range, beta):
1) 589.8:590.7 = 2.28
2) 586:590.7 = 2.29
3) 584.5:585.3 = 2.34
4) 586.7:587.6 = 2.32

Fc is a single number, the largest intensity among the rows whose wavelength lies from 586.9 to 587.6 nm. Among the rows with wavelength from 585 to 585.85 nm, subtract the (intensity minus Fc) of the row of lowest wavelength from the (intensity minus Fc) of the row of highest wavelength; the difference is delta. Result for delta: -0.73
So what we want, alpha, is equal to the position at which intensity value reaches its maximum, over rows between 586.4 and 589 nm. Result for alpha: 587.537 nm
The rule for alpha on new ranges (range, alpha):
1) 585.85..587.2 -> 586.456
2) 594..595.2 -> 594.888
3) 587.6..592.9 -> 592.428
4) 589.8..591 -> 590.385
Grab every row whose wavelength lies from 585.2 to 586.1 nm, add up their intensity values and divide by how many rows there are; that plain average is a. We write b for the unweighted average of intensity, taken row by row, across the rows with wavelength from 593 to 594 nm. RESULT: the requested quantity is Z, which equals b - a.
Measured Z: -0.03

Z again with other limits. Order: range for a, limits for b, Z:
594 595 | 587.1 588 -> 0.18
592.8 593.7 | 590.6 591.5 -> -0.06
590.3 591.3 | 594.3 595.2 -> 0.18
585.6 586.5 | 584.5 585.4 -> 0.21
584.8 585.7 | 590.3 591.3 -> -0.29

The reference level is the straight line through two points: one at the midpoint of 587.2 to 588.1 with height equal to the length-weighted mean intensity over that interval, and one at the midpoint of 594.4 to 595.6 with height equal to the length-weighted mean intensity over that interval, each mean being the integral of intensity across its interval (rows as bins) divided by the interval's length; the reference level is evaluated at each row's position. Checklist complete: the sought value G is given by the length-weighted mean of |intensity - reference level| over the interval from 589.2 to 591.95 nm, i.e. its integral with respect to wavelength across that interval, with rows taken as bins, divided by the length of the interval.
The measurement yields 0.33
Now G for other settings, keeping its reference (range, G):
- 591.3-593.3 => 0.14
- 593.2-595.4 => 0.13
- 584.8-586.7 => 0.20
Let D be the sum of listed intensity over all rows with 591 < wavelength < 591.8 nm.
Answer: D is 32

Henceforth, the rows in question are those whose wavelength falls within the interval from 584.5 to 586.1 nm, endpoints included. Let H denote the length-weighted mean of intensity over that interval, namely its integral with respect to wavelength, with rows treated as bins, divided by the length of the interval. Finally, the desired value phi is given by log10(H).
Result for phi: 0.731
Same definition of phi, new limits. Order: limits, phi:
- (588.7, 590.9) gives 0.693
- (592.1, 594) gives 0.734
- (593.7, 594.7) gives 0.729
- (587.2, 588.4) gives 0.743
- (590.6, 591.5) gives 0.720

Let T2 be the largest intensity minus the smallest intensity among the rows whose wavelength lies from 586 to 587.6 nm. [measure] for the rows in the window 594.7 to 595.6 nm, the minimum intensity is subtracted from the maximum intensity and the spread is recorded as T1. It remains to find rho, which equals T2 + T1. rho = 0.87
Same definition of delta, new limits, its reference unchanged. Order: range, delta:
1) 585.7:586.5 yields 0.87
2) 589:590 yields 1.49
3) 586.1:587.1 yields 0.00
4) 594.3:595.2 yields -0.04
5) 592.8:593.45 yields -0.21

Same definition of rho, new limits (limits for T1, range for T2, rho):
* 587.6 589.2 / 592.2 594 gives 2.60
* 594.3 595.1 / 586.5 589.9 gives 2.41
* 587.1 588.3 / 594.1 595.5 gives 0.81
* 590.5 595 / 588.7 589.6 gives 2.48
